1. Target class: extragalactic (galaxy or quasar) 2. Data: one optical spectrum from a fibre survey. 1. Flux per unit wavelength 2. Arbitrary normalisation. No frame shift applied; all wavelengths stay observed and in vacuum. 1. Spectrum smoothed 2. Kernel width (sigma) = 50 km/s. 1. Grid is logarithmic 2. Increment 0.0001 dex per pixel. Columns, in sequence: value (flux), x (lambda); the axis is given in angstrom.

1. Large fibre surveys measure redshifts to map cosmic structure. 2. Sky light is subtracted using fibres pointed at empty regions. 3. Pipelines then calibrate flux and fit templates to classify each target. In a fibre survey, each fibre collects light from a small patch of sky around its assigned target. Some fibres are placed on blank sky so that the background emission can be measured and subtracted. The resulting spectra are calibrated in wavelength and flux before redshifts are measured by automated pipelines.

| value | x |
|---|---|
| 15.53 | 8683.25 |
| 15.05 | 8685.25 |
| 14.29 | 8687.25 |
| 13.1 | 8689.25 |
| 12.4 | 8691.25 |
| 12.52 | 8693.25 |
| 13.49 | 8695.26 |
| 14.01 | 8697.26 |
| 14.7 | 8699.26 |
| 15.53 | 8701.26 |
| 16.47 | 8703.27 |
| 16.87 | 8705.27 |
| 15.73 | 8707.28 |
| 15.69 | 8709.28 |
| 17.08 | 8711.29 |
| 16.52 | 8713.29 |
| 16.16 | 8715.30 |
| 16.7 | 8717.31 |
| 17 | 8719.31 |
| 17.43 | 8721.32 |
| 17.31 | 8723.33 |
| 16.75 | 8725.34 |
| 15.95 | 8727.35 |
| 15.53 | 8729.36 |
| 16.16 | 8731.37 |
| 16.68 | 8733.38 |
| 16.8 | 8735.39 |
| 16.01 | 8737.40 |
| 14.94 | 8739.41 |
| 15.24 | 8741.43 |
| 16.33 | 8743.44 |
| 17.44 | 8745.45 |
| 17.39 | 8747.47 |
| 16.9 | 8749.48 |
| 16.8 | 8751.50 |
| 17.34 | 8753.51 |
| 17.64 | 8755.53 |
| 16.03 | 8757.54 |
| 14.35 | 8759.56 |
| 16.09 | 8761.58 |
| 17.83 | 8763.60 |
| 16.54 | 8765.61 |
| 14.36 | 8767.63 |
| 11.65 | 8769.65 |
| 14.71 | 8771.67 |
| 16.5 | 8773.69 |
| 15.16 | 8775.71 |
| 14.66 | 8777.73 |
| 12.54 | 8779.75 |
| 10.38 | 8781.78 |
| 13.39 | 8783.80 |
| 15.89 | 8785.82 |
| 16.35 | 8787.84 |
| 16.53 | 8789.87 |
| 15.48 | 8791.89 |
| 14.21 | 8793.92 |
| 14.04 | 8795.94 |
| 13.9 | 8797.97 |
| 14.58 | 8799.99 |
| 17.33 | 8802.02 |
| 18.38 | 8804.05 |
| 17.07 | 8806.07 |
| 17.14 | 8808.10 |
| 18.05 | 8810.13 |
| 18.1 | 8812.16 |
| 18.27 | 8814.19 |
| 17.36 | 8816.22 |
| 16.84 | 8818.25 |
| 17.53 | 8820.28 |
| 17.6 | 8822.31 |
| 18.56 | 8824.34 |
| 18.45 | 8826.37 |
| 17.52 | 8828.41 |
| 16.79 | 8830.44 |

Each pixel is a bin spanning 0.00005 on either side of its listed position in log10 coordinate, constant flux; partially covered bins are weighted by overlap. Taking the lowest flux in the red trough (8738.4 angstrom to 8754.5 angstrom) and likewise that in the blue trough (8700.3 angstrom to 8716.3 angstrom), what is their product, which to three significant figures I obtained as 232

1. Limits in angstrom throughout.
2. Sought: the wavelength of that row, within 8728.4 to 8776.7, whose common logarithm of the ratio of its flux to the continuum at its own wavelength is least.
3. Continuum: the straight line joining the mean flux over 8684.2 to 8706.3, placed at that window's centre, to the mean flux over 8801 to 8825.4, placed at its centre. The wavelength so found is 8769.65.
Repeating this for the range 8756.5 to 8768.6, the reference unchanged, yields 8767.63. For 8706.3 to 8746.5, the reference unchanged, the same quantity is 8739.41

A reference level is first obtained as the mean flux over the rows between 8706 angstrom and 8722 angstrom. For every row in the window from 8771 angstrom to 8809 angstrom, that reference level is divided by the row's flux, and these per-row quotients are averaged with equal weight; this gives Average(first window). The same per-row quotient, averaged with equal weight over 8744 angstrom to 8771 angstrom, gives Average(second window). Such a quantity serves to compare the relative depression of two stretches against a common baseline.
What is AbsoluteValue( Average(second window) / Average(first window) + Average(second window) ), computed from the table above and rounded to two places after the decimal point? 1.97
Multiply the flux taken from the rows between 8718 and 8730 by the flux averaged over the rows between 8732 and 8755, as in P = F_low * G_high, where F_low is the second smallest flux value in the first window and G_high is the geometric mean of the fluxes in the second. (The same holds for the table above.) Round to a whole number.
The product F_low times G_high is 263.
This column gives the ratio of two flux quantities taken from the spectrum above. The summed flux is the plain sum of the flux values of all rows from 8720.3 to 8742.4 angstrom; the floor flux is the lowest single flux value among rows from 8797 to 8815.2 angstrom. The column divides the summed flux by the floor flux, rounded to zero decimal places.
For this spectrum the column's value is 13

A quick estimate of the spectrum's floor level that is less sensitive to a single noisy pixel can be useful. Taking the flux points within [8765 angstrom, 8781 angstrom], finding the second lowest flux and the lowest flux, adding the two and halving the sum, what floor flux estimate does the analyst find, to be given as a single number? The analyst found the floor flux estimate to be 12.1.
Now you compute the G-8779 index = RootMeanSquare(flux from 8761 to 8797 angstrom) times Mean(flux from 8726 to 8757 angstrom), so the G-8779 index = 246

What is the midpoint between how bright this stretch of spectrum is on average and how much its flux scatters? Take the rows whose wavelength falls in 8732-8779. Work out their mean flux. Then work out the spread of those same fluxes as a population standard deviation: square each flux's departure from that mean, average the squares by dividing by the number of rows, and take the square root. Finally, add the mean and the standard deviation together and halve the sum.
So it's 8.7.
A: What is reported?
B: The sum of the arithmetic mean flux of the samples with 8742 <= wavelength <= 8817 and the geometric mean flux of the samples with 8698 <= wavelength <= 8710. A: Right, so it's 31.7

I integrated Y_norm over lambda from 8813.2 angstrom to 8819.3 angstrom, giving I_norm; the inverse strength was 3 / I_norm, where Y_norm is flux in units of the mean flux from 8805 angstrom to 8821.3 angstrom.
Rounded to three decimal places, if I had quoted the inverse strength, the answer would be 0.494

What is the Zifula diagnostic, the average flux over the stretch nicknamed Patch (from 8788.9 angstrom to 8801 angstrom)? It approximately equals 15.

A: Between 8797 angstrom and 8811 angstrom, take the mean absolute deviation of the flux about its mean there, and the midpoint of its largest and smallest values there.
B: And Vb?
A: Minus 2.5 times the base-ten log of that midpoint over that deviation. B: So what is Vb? -2.7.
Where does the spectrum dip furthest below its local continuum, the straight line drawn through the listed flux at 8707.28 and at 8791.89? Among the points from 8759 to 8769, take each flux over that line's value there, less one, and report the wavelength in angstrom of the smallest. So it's 8759.56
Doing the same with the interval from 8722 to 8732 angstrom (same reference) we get 8729.36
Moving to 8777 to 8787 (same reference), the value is 8781.78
